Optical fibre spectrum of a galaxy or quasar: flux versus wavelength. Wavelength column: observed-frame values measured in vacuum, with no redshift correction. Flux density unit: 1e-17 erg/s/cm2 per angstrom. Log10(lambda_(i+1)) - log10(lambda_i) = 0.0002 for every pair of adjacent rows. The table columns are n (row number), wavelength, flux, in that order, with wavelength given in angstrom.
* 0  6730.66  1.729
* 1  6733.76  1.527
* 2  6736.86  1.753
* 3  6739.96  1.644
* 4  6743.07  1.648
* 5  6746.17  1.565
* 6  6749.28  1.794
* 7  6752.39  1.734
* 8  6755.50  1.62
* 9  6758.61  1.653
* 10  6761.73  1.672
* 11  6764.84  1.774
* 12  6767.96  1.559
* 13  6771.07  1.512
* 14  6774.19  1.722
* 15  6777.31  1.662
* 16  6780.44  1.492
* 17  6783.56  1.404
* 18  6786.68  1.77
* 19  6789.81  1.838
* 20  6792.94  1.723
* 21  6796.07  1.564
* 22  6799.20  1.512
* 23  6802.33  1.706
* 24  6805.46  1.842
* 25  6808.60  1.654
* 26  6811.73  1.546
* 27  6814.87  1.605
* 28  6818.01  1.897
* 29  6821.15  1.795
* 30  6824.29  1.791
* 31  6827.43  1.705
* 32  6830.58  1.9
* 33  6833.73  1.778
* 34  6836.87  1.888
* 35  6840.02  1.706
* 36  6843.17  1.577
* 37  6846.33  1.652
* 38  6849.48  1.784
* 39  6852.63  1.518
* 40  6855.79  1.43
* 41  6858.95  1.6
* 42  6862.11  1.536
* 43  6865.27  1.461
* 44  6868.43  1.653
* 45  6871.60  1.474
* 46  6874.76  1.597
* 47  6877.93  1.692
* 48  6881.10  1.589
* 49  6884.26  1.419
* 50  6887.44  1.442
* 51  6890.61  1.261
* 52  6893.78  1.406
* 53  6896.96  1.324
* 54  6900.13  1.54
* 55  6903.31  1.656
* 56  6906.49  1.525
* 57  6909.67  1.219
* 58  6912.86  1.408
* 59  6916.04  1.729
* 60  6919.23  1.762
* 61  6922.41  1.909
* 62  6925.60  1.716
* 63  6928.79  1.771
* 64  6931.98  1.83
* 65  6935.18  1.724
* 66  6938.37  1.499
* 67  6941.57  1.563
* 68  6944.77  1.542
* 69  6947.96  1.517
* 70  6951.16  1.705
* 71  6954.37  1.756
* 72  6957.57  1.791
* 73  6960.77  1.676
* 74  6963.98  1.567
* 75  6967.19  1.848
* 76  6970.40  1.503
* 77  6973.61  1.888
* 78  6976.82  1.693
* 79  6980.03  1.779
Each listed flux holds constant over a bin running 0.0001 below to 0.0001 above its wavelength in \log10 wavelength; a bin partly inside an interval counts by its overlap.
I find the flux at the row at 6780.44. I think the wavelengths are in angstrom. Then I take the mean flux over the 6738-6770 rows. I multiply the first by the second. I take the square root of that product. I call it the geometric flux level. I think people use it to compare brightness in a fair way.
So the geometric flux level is 1.58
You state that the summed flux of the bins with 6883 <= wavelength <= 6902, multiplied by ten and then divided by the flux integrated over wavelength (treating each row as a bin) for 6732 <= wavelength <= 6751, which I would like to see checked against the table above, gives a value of 2.7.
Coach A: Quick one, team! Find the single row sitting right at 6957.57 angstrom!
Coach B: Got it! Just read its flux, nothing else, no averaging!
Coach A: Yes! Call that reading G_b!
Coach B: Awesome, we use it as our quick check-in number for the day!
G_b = 1.791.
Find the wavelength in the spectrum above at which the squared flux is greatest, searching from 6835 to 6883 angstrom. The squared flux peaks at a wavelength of 6836.87 angstrom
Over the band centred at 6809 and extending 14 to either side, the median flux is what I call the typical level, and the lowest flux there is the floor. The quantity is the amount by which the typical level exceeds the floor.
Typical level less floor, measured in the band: 0.14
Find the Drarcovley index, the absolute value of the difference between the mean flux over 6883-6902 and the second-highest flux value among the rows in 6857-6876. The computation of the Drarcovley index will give 0.20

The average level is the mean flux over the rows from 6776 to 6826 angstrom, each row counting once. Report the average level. 1.68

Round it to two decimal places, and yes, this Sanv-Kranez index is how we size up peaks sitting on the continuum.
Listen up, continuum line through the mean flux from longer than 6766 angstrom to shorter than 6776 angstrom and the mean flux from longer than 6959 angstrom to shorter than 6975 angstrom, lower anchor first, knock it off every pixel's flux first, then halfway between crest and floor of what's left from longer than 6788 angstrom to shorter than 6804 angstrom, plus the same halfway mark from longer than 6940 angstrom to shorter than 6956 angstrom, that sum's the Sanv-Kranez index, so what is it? 0.01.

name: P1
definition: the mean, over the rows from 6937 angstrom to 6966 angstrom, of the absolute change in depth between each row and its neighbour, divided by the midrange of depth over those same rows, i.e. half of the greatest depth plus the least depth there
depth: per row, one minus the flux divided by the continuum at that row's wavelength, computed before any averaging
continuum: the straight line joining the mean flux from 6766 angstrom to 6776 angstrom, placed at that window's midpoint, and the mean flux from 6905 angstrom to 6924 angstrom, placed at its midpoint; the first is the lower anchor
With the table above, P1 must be -1.4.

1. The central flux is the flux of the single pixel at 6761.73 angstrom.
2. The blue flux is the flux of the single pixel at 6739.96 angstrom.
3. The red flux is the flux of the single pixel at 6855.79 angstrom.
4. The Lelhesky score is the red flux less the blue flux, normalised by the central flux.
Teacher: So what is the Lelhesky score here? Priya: -0.13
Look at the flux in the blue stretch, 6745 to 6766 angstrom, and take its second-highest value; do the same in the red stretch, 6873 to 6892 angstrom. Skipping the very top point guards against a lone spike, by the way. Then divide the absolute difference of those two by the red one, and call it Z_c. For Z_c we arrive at 0.11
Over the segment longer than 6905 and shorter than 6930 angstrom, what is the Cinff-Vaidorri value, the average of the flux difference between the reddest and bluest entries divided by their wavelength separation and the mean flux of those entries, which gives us 0.820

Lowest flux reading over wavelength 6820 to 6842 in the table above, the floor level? 1.705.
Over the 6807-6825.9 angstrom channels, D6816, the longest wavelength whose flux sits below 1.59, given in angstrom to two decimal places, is 6811.73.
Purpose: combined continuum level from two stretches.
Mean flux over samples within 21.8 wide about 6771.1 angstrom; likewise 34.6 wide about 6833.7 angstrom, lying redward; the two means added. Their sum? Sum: 3.40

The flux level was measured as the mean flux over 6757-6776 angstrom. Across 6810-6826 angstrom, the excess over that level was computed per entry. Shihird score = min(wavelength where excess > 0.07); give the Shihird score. 6818.01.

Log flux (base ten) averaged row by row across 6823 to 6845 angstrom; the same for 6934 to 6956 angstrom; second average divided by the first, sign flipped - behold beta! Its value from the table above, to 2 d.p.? -0.84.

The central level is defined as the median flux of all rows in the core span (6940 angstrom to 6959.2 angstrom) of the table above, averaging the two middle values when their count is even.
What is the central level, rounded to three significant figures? 1.63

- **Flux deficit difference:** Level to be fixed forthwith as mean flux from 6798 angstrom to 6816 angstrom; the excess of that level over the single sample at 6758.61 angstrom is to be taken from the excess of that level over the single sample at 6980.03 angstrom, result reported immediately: -0.13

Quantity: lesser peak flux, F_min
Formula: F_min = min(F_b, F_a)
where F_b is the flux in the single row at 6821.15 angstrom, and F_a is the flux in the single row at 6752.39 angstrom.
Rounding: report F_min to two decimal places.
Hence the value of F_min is 1.73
